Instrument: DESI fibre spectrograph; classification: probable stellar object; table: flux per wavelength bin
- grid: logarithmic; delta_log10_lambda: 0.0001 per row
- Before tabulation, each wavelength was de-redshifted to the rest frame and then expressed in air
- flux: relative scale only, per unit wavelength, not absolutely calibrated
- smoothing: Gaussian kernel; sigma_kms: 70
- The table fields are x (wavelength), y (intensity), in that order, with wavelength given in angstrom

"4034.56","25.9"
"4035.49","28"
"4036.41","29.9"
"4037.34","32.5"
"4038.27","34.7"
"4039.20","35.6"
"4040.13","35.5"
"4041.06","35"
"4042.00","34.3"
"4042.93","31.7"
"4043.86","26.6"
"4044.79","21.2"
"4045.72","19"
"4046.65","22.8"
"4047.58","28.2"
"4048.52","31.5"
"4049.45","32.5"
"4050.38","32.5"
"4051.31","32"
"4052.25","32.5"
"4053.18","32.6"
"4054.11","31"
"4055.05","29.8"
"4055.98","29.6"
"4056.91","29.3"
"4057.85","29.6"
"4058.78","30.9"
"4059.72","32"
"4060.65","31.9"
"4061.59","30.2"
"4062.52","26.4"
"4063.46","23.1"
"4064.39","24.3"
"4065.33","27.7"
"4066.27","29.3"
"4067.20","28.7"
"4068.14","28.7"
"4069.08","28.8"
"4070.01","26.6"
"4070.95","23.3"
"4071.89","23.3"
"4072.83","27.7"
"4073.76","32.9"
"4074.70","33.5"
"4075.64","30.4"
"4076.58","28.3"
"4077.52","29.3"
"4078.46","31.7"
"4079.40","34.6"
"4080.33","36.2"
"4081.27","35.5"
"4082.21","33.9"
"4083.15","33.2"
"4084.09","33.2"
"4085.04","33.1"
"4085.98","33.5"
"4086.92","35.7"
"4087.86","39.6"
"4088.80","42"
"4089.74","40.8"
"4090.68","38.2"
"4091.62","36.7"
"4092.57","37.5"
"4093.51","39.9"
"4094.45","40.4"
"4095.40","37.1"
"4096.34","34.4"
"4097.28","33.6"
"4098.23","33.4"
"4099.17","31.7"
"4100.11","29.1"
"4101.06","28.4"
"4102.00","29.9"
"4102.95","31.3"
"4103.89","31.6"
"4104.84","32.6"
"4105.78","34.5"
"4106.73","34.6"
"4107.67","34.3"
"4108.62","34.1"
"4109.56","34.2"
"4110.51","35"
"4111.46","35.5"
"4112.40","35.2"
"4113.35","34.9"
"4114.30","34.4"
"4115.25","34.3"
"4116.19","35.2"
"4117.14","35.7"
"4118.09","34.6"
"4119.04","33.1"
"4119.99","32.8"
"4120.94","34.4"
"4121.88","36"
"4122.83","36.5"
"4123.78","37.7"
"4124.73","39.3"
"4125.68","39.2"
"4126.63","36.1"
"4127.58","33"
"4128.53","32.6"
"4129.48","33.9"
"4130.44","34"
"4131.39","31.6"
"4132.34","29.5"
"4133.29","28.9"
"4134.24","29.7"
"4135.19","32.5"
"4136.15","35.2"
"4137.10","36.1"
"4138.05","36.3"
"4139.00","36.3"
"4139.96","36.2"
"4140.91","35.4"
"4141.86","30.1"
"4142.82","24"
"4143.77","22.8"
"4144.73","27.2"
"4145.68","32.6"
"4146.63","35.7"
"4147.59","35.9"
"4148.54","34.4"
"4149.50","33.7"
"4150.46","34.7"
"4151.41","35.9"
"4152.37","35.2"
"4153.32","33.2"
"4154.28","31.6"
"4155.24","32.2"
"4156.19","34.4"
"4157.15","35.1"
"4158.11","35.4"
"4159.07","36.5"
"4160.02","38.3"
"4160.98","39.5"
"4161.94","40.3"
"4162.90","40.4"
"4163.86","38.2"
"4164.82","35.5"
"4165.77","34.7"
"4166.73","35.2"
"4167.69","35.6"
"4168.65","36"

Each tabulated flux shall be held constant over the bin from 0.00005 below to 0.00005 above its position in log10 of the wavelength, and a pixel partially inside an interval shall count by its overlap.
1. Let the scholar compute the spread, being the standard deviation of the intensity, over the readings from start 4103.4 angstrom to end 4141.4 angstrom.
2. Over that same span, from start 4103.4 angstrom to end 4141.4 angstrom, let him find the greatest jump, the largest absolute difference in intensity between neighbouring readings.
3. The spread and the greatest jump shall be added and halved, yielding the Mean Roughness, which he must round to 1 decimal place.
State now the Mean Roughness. 2.7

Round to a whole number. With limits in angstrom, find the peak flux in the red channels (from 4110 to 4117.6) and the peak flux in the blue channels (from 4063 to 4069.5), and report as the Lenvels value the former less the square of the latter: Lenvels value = -823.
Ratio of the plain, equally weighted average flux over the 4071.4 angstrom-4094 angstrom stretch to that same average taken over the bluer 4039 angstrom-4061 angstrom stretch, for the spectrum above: 1.13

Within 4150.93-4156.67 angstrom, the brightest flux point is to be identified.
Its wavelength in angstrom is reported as 4151.41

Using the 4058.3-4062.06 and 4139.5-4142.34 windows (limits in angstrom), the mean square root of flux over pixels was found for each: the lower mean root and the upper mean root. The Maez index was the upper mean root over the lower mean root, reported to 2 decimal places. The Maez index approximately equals 1.04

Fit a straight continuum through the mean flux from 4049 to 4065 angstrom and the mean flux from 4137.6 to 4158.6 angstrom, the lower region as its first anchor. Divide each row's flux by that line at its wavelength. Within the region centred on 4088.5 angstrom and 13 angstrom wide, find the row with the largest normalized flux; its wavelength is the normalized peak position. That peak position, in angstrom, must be 4088.80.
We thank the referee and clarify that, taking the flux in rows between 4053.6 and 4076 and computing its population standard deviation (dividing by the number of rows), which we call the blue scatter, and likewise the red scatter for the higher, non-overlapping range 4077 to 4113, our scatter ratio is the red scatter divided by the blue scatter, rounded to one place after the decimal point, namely 1.1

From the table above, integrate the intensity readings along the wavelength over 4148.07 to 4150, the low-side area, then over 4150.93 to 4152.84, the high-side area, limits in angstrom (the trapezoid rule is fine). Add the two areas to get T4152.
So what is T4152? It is 133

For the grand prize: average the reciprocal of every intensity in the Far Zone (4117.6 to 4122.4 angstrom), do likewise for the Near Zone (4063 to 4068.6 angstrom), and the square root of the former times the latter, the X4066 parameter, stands 0.0331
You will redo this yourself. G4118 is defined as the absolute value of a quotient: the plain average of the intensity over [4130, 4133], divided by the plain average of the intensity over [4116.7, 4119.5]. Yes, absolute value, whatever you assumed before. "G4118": 0.92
